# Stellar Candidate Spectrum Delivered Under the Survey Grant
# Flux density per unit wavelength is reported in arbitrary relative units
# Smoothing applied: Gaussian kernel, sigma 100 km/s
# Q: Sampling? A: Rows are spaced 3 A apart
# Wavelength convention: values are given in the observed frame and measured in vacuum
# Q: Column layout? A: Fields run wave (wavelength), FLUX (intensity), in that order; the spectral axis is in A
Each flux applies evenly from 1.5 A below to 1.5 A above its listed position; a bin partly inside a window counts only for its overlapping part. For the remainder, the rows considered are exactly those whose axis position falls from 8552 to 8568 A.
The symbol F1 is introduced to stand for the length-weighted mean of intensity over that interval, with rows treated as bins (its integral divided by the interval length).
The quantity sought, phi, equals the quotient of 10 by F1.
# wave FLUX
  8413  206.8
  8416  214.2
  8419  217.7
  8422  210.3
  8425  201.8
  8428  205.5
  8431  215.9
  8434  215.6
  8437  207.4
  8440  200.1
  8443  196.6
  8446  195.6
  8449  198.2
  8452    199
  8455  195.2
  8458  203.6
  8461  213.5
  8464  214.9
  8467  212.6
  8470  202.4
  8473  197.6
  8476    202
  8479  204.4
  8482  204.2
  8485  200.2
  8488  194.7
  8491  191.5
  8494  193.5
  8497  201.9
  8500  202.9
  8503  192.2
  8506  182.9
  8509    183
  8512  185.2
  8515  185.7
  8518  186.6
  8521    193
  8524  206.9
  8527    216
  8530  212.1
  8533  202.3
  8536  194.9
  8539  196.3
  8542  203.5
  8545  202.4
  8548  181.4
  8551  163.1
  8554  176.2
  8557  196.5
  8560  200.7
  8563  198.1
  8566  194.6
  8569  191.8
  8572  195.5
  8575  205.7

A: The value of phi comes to 0.0520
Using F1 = 192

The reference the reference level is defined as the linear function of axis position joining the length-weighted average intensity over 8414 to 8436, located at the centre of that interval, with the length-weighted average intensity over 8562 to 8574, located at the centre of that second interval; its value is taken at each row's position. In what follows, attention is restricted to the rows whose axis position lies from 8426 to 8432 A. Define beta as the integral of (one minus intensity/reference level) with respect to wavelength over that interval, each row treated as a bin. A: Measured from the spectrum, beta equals 0.040 A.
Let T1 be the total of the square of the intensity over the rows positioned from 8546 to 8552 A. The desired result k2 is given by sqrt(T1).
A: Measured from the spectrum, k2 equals 244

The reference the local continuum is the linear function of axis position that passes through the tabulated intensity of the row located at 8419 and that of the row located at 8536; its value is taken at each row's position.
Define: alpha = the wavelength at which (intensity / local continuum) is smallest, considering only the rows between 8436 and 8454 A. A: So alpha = 8446 A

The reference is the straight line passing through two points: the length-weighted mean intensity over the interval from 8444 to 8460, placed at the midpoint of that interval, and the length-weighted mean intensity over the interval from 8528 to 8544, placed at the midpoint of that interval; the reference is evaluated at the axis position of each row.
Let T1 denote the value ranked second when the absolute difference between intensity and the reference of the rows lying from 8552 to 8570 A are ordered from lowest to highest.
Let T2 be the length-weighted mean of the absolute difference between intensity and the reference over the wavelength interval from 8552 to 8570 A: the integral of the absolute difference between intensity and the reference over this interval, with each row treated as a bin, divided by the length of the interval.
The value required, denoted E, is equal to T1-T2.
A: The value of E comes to -5.8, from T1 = 5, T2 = 11.1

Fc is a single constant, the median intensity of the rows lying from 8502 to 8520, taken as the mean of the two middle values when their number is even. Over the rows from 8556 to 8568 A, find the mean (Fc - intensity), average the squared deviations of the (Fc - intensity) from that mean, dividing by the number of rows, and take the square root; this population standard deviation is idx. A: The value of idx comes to 2.2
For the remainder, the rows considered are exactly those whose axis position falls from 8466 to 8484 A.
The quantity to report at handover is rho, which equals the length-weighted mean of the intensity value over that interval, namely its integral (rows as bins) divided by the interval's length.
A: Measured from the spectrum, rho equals 204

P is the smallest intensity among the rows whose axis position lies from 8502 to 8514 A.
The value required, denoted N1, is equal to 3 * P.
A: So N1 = 549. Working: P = 182.9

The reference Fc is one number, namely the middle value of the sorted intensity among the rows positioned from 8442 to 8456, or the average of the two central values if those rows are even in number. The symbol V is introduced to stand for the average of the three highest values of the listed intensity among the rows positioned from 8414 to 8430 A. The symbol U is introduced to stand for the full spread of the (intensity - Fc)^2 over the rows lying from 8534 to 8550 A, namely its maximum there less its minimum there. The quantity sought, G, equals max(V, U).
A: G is 231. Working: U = 231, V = 214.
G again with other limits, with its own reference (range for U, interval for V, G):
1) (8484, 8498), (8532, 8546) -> 203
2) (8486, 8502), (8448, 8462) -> 205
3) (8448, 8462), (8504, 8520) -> 284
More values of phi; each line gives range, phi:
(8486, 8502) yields 0.0508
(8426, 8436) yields 0.0473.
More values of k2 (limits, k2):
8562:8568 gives 278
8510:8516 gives 262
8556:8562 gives 281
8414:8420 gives 305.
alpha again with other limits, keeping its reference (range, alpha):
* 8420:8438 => 8425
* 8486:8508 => 8506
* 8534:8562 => 8551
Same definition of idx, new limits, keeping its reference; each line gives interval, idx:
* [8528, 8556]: 14.8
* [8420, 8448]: 7.1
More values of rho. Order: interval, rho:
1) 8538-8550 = 195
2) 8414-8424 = 213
